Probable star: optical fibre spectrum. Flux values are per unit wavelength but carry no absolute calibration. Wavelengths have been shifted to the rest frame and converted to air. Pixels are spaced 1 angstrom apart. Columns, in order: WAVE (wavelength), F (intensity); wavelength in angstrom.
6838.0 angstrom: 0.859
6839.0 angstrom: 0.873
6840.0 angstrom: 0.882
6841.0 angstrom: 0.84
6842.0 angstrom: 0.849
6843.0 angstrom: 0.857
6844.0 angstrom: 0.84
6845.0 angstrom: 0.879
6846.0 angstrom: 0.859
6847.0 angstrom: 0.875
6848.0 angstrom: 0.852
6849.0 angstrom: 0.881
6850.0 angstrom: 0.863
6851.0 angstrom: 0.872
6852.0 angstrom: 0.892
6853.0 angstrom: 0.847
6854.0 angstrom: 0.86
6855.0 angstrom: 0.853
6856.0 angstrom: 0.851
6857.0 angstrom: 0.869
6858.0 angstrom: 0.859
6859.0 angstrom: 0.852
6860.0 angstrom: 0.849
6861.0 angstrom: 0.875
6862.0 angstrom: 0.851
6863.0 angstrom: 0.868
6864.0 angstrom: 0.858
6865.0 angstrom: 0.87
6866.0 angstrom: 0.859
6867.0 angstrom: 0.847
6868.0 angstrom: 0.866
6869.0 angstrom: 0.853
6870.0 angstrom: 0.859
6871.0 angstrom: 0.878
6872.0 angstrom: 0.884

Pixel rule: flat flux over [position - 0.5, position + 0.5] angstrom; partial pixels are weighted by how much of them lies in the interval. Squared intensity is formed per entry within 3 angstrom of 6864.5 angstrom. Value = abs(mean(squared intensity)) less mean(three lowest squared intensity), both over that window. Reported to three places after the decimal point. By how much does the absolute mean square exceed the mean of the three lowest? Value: 0.012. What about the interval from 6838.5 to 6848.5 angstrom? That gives 0.030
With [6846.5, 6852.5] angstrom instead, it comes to 0.018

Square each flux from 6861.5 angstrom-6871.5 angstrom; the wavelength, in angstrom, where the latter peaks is 6871.0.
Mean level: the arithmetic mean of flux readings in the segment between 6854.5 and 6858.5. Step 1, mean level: 0.858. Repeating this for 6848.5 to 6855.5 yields 0.867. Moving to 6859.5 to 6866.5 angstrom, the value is 0.861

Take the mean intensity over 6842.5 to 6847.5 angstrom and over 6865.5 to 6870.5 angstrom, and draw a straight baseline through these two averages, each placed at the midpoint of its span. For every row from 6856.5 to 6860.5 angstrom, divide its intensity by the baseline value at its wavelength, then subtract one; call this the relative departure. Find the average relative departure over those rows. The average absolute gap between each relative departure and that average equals 0.0076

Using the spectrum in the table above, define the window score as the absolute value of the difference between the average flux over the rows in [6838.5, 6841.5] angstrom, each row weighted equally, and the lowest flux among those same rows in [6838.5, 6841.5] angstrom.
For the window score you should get 0.025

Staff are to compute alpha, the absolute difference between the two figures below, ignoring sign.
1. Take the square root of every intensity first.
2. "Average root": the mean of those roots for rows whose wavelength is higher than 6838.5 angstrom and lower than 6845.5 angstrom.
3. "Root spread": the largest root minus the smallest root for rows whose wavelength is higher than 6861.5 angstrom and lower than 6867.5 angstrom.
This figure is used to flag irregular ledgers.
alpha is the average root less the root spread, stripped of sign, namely 0.915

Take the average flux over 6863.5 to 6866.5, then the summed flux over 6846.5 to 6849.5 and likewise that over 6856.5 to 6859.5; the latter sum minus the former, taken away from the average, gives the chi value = 0.89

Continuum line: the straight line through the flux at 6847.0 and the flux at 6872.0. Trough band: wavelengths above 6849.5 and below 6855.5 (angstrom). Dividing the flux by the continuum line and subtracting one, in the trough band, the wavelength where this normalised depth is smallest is 6853.0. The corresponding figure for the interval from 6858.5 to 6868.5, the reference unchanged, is 6867.0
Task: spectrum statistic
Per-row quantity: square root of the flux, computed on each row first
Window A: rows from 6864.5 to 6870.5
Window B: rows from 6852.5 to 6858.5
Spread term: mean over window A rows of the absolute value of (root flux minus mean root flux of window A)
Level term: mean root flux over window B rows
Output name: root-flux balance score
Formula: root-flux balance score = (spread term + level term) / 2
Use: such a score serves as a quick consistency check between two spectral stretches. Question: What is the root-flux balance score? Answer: 0.464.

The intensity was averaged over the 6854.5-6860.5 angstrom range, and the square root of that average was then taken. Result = 0.925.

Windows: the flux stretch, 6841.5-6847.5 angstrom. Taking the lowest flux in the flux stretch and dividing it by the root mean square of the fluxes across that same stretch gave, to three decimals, 0.977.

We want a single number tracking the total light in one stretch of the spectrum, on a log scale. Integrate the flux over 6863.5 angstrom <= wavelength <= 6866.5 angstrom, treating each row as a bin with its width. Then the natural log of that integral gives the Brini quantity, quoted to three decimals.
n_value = 0.950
